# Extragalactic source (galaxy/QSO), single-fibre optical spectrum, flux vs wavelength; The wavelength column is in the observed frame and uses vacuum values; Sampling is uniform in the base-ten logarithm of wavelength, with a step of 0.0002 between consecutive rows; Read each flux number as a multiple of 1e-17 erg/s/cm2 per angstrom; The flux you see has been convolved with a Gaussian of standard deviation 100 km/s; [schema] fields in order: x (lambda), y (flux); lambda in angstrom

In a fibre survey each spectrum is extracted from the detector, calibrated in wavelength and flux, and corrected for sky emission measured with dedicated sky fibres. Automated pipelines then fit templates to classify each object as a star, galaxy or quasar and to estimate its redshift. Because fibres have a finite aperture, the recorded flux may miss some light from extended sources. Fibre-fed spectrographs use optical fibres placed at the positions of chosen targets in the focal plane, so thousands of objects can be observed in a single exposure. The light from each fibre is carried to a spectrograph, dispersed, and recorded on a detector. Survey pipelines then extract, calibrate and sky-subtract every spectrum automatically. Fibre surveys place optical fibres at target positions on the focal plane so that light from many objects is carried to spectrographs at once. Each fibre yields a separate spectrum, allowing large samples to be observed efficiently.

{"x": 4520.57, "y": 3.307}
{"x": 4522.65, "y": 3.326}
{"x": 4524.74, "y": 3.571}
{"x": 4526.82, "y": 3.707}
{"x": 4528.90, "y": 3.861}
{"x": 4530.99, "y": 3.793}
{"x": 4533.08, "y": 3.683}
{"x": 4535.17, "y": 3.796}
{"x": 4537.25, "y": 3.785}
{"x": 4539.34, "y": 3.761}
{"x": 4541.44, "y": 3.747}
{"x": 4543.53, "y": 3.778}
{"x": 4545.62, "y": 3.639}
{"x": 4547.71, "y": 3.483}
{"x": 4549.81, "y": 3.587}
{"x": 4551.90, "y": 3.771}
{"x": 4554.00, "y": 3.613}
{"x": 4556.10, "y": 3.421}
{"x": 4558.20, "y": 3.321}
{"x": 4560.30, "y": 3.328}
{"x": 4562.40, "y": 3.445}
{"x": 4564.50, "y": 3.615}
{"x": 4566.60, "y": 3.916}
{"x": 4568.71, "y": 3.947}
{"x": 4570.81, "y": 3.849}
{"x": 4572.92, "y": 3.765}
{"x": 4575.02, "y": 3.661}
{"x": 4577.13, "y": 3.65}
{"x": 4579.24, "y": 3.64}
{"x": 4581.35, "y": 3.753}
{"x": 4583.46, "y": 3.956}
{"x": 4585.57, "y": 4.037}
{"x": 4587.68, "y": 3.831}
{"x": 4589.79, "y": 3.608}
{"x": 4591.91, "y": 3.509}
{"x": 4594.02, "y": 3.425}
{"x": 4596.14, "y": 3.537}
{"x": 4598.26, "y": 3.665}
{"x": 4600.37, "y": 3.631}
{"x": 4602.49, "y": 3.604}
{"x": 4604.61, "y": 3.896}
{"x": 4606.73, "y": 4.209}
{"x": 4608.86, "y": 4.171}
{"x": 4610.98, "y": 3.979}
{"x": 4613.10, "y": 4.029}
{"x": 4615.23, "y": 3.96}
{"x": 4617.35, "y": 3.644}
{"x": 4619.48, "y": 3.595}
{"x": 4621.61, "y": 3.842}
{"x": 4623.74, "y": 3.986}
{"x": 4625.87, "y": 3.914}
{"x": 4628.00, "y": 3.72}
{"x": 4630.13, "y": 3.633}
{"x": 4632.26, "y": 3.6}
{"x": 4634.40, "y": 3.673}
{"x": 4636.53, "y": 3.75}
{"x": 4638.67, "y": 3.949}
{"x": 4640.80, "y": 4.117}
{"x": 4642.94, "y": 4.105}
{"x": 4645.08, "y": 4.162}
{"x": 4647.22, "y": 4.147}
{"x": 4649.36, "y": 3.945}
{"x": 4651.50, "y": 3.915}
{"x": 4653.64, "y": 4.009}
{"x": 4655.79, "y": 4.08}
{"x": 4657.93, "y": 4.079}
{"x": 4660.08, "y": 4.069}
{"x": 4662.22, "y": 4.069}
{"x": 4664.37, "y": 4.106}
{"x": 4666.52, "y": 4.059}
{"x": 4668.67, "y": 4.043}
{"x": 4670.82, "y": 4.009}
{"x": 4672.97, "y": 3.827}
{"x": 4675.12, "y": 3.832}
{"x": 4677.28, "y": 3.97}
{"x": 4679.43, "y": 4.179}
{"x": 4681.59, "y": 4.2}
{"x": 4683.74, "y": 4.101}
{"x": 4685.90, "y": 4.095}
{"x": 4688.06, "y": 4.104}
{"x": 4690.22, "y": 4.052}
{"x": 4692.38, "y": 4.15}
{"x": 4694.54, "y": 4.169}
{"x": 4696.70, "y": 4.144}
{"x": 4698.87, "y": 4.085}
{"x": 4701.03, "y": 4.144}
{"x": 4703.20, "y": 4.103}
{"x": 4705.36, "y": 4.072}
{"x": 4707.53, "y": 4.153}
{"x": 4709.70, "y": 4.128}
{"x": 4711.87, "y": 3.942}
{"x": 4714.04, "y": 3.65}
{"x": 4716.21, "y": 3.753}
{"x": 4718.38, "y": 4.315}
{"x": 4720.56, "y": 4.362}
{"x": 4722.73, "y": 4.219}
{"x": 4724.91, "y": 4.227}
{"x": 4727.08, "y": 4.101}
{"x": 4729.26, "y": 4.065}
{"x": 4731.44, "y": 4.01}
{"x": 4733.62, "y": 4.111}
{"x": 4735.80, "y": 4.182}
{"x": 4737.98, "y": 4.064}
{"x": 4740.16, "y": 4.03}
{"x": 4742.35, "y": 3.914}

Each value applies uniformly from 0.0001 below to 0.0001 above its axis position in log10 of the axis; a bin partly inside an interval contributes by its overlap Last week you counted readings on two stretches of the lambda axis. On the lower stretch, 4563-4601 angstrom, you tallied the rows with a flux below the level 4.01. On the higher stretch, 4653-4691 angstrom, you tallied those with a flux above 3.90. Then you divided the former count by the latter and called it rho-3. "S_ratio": 1.06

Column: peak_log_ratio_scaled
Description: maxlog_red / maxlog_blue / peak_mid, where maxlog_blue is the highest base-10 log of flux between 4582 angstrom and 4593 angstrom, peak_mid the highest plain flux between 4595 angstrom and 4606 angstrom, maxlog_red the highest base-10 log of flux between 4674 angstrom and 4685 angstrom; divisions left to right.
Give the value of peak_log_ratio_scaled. 0.264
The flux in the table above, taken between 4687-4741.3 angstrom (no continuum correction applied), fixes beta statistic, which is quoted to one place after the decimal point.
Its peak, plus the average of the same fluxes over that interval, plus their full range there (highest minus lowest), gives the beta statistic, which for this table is 9.2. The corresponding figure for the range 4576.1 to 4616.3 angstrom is 8.8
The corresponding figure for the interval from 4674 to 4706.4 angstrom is 8.7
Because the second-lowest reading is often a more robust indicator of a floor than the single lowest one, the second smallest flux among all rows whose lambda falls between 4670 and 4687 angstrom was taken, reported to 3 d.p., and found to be 3.832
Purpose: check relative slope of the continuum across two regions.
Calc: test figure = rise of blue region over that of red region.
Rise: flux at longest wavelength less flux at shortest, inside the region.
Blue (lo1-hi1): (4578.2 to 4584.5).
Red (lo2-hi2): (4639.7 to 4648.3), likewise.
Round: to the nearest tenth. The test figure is 10.5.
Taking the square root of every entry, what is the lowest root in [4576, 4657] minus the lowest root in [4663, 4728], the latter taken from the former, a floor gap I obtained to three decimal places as -0.060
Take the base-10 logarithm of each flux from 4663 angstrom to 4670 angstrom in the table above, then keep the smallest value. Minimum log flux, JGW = 0.607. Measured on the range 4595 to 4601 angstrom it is 0.549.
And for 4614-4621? 0.556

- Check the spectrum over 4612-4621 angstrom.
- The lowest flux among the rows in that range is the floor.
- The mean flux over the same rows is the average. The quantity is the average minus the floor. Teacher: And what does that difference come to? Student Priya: 0.21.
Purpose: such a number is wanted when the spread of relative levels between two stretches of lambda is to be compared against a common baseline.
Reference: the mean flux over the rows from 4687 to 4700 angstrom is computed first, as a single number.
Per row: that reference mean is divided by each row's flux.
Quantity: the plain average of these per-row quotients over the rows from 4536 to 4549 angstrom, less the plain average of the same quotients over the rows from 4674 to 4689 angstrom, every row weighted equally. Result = 0.10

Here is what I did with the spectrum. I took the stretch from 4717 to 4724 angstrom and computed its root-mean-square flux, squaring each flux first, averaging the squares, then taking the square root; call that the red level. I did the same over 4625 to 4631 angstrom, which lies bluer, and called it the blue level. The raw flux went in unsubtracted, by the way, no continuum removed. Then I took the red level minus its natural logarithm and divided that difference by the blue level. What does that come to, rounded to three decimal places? 0.756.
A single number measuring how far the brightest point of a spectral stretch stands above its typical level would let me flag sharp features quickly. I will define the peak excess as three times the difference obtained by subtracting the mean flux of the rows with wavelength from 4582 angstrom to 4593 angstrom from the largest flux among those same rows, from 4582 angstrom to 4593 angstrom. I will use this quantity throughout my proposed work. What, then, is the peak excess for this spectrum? 0.7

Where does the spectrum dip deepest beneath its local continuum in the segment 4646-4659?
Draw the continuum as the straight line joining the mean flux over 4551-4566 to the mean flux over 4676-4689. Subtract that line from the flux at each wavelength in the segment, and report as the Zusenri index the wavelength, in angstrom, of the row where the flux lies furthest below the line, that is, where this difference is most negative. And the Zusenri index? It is 4651.50 angstrom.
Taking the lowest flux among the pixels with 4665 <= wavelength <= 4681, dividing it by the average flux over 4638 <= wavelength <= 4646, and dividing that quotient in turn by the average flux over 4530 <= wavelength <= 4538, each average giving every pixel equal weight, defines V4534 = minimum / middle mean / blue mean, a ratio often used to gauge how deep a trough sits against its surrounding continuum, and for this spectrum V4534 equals 0.249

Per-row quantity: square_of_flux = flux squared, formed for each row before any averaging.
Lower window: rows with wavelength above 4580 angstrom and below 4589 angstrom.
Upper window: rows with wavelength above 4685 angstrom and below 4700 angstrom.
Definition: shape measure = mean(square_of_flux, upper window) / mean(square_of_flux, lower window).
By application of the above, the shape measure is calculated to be 1.12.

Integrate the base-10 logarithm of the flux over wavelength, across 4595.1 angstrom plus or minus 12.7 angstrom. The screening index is 15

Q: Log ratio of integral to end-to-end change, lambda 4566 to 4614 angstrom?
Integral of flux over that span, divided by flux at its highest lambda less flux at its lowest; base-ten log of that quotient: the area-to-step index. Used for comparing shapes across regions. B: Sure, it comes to 3.21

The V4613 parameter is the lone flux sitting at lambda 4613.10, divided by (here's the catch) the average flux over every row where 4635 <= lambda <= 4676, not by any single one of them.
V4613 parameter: 1.004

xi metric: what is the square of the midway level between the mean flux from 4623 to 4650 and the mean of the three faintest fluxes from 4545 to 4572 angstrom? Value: 13.2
